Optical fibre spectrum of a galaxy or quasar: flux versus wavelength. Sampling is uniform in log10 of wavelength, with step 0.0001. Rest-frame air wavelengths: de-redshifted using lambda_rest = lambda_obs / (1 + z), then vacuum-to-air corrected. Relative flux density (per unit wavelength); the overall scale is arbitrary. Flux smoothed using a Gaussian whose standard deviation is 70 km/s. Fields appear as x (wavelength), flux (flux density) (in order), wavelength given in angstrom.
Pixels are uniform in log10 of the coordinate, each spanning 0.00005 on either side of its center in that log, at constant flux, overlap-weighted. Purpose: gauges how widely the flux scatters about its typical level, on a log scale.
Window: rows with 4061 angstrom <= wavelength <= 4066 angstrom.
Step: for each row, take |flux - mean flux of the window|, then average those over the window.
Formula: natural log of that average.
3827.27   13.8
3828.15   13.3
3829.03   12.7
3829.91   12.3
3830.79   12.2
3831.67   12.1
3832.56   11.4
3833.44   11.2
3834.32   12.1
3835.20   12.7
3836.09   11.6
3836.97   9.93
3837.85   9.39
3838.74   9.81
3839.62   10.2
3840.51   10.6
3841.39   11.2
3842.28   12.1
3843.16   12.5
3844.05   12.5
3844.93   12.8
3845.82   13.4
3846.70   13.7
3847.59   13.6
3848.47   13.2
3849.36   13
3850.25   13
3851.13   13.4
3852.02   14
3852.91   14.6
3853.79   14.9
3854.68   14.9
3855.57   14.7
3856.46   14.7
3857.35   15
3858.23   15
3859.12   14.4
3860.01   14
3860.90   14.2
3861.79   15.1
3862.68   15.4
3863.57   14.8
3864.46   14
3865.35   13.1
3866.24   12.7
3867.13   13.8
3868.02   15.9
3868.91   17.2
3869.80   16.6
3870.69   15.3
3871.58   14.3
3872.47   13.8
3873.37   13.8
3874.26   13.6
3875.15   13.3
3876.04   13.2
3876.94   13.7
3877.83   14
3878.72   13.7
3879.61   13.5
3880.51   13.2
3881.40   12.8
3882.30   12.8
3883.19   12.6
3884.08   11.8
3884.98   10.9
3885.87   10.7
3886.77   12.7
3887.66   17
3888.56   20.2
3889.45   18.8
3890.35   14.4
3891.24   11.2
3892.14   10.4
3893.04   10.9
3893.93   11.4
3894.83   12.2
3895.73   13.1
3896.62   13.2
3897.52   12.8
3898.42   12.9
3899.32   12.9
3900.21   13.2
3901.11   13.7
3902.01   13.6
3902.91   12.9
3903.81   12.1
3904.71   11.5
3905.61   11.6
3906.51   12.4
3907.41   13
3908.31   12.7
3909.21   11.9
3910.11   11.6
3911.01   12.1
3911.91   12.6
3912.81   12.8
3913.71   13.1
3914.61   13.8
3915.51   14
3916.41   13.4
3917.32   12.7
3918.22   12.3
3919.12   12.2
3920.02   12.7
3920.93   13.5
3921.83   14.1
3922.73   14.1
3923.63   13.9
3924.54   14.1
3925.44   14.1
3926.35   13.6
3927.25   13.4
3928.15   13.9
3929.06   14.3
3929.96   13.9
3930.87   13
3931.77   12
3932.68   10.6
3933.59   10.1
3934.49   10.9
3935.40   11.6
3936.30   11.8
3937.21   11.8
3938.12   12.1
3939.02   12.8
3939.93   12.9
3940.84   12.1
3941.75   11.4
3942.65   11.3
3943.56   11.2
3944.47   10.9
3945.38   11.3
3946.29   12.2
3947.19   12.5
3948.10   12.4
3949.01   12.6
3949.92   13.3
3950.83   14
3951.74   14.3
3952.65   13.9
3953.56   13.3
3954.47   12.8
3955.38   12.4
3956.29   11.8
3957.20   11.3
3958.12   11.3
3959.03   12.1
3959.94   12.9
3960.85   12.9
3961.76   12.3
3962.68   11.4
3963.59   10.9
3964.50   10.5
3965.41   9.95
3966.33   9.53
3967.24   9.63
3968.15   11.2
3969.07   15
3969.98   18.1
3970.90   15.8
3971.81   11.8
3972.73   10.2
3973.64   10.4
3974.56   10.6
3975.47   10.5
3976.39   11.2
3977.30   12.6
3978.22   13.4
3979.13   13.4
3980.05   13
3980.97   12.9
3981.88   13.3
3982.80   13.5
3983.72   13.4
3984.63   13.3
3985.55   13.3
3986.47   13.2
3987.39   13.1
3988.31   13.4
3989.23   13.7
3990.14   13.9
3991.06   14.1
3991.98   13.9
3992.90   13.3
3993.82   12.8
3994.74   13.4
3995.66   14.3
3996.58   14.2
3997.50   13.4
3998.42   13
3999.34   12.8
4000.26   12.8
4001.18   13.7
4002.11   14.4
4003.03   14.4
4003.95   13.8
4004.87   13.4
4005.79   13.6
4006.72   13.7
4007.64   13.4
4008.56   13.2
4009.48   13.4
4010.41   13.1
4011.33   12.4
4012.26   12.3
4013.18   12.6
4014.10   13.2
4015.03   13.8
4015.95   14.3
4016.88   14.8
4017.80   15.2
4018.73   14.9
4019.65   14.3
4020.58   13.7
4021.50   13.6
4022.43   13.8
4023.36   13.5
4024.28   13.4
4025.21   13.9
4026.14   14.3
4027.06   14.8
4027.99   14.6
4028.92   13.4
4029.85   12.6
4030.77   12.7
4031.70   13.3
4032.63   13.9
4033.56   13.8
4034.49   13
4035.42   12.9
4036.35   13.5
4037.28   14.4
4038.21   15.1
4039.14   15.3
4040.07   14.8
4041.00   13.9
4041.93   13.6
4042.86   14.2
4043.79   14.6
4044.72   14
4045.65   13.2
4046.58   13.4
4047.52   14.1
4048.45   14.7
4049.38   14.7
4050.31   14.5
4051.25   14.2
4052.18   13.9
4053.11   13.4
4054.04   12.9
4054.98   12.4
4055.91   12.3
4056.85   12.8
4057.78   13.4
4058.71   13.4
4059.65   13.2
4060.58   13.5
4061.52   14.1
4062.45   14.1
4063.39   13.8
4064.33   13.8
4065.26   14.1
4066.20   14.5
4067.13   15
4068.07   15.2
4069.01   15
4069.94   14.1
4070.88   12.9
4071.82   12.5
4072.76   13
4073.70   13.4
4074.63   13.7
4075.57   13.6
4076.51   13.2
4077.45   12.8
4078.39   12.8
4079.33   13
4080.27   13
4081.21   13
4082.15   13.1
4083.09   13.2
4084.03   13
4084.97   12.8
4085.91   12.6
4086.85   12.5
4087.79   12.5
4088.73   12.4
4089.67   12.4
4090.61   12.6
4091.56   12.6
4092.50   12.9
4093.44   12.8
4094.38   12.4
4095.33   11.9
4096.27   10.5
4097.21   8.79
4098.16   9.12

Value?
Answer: -1.9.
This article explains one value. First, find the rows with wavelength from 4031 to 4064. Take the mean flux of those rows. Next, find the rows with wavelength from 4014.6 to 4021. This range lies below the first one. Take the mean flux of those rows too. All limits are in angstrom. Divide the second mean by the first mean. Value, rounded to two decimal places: 1.05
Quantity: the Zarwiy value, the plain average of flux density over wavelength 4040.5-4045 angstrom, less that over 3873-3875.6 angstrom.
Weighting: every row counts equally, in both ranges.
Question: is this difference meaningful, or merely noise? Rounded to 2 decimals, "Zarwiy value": 0.49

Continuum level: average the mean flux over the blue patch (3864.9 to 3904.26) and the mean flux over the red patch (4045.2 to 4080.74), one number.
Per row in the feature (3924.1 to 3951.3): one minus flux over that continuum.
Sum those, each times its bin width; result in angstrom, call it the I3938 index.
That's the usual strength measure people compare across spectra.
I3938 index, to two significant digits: 2.4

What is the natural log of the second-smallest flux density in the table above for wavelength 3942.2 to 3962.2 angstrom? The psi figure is 2.42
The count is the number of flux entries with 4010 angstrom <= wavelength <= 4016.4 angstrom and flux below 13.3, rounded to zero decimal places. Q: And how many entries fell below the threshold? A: 5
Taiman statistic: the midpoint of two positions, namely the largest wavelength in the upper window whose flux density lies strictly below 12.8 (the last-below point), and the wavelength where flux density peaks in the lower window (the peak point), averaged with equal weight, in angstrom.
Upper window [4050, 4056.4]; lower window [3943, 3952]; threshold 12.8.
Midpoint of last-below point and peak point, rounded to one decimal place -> 4003.8 angstrom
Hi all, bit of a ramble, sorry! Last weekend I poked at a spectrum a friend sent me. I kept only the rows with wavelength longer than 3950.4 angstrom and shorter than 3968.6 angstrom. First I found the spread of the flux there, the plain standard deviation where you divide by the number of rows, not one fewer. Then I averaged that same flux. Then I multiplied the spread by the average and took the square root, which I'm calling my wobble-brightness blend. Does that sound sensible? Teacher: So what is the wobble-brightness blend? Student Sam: 4.1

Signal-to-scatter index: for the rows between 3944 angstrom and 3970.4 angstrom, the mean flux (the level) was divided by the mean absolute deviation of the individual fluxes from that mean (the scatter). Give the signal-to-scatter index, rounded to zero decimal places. 10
